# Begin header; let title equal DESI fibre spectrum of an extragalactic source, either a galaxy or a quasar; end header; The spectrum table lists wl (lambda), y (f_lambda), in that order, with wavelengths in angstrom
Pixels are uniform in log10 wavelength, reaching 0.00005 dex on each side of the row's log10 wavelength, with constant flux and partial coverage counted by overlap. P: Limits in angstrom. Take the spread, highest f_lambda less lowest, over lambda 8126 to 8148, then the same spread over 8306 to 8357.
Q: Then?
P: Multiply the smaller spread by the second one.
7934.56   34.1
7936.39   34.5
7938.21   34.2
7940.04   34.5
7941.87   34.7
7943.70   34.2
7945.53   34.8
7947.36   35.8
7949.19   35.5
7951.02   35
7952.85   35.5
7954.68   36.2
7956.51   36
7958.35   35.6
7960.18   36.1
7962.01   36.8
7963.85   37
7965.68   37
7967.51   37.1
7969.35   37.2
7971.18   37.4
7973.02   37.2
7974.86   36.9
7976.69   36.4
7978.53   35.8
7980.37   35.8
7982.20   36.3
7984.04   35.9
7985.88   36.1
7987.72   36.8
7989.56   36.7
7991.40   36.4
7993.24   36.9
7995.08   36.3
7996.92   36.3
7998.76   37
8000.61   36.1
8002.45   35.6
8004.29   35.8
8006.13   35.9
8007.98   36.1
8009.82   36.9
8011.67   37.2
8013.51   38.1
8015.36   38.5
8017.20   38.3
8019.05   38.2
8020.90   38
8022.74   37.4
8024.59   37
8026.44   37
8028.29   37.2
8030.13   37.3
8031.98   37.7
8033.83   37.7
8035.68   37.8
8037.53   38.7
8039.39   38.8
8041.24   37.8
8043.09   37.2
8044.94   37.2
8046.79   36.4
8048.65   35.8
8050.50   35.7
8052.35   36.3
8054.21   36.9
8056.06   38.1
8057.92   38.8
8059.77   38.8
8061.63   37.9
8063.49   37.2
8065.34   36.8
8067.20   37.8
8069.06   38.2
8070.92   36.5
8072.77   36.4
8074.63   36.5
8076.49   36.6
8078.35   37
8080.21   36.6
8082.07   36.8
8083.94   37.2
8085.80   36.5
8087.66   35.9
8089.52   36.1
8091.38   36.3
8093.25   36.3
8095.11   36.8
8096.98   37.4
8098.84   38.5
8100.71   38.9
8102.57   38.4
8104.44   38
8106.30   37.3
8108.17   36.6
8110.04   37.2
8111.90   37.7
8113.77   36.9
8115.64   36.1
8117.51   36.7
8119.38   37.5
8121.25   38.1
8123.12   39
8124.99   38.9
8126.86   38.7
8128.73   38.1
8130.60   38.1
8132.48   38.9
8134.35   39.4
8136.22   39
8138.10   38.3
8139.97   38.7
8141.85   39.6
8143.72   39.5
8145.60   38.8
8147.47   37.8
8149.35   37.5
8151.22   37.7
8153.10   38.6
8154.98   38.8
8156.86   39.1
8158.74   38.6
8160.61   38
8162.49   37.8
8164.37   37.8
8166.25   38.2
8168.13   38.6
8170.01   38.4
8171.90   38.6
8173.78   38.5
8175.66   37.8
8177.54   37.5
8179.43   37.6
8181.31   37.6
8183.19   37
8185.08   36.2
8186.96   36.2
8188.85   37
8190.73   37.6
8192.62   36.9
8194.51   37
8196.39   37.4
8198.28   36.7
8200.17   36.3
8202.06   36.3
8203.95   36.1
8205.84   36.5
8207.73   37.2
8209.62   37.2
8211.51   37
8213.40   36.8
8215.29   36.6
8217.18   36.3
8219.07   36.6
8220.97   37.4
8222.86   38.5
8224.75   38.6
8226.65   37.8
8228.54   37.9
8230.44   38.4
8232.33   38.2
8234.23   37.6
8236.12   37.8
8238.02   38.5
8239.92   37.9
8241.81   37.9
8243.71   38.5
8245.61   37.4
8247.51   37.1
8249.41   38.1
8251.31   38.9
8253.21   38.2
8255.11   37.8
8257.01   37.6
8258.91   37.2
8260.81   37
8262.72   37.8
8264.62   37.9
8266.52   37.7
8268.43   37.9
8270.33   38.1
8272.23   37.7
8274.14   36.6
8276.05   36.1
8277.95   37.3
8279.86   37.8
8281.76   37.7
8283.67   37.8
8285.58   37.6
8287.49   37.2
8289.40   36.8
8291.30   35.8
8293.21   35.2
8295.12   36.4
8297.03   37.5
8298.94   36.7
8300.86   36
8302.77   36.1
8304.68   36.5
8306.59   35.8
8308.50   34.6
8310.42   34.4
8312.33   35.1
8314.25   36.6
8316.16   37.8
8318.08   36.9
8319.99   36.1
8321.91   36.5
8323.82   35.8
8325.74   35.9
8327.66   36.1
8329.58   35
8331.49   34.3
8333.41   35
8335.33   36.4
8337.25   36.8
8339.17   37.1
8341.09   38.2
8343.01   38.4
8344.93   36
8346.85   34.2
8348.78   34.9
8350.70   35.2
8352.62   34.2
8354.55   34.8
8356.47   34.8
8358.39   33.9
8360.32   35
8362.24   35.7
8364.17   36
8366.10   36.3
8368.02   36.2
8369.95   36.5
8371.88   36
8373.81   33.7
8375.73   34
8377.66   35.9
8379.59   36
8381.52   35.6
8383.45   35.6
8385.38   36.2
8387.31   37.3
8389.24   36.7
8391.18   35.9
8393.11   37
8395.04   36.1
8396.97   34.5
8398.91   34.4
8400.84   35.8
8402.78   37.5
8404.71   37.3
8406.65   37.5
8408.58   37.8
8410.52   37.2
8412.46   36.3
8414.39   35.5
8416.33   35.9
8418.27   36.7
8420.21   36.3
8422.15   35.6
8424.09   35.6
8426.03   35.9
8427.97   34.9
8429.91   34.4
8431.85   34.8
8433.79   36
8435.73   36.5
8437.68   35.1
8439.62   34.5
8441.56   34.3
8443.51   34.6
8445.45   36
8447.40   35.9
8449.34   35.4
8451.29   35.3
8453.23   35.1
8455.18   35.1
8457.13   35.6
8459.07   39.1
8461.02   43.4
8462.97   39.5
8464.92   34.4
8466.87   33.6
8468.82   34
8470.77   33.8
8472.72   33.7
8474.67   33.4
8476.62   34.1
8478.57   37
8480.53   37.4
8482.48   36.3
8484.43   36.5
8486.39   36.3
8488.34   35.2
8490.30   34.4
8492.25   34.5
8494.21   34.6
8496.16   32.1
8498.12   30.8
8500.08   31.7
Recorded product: 7.6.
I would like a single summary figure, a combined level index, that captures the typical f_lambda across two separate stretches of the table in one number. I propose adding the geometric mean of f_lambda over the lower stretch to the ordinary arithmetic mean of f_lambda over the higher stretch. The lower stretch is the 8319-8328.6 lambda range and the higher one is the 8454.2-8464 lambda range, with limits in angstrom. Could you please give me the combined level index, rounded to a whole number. 75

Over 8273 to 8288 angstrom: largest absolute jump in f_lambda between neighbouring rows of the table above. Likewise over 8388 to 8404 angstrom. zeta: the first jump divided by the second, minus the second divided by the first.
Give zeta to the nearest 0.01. -0.71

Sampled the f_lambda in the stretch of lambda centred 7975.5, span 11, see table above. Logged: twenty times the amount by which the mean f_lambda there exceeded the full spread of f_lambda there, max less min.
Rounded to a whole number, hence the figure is 700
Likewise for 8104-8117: 704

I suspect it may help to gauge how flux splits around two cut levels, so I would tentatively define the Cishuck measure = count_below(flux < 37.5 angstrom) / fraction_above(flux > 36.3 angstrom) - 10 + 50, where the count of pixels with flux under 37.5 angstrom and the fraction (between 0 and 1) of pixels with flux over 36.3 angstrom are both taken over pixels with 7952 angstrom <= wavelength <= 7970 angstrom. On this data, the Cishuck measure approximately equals 60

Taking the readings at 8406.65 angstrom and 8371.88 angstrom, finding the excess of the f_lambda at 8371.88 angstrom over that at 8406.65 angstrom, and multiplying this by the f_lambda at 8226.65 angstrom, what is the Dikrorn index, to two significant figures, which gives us -57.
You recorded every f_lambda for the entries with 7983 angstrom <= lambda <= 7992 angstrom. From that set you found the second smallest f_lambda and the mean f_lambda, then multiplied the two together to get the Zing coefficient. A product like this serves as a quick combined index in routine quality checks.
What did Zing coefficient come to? 1313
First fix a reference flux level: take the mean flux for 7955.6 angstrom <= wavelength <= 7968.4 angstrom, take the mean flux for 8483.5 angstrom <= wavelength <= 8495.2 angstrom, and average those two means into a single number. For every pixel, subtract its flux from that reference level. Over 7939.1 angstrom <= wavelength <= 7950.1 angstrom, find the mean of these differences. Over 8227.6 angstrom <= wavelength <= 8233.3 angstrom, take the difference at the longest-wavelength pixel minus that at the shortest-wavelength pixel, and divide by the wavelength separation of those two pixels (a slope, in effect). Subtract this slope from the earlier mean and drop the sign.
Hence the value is 1.0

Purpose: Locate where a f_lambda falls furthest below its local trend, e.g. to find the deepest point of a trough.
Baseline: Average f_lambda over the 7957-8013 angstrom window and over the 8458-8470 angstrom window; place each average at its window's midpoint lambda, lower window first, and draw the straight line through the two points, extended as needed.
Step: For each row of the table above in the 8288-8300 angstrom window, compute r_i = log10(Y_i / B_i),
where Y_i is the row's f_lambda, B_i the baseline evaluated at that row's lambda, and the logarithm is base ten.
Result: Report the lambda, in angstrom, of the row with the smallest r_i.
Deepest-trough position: 8293.21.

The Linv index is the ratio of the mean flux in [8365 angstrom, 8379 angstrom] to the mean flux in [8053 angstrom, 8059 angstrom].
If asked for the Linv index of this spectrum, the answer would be 0.94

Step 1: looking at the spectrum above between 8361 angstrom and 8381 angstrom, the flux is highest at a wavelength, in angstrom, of 8369.95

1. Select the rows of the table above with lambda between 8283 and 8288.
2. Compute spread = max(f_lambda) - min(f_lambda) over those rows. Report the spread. 0.6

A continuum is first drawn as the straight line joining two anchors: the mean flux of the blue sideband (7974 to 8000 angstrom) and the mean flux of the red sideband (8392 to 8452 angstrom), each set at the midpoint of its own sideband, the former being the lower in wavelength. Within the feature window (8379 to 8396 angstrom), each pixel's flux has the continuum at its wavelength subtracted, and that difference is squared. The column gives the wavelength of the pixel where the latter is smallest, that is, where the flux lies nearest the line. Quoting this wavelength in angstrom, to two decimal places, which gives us 8391.18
